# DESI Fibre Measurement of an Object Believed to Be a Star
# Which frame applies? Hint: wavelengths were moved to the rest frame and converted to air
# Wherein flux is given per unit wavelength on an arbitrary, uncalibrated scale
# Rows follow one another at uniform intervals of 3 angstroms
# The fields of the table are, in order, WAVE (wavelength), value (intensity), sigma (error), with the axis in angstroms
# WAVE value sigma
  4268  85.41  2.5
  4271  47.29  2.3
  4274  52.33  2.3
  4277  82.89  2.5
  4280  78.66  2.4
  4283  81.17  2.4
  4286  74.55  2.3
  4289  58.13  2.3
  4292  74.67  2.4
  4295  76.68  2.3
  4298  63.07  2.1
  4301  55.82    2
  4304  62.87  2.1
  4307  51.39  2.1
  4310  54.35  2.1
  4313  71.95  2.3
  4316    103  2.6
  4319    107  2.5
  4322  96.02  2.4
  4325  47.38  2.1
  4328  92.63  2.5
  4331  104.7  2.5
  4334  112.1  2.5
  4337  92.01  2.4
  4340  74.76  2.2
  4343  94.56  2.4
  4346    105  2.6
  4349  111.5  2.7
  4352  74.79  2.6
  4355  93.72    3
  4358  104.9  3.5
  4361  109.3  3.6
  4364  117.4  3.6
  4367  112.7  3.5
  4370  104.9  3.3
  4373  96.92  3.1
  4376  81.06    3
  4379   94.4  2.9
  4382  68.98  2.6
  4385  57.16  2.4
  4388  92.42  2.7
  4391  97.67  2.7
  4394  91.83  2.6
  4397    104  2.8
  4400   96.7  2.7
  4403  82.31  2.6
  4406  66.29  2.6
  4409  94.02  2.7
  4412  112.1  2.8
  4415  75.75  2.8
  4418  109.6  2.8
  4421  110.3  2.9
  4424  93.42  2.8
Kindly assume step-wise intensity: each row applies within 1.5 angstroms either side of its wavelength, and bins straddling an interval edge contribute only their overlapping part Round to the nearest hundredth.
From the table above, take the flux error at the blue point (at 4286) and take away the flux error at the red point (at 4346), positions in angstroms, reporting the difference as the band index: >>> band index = -0.30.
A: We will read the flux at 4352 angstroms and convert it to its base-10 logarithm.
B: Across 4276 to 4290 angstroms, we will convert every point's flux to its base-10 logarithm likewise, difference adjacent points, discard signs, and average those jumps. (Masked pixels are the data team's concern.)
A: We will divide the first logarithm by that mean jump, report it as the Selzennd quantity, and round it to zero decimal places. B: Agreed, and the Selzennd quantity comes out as 41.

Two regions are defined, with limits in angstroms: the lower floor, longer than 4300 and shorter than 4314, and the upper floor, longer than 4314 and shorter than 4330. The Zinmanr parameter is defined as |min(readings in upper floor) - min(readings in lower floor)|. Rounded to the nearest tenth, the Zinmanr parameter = 4.0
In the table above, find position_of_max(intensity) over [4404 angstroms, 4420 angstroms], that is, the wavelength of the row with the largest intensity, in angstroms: 4412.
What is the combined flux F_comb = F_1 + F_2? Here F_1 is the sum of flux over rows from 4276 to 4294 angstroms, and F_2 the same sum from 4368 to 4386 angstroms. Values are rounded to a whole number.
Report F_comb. 953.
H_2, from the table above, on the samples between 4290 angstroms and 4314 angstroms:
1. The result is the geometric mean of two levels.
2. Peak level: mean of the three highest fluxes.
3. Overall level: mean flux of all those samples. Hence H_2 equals 69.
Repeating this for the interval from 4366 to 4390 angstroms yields 96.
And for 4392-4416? 97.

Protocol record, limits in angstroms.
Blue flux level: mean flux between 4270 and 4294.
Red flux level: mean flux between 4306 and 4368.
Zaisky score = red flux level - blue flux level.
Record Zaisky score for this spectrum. 23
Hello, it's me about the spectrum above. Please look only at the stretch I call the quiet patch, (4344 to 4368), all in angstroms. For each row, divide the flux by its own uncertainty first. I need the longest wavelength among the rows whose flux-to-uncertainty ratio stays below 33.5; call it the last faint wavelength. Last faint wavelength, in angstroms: 4367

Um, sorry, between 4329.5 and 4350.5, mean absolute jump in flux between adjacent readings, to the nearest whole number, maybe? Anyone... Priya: 14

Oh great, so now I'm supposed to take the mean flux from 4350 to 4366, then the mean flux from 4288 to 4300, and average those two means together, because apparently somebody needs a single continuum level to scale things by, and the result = 84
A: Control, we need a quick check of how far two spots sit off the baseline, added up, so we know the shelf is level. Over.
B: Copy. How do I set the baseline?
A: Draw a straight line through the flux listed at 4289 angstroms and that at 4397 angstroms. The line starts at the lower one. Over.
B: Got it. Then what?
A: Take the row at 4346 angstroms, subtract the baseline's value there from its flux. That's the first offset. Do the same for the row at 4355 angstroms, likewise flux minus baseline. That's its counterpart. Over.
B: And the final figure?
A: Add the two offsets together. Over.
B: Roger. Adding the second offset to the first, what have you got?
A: 30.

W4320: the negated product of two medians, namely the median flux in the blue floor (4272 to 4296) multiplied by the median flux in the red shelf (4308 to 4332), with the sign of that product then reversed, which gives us -7138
